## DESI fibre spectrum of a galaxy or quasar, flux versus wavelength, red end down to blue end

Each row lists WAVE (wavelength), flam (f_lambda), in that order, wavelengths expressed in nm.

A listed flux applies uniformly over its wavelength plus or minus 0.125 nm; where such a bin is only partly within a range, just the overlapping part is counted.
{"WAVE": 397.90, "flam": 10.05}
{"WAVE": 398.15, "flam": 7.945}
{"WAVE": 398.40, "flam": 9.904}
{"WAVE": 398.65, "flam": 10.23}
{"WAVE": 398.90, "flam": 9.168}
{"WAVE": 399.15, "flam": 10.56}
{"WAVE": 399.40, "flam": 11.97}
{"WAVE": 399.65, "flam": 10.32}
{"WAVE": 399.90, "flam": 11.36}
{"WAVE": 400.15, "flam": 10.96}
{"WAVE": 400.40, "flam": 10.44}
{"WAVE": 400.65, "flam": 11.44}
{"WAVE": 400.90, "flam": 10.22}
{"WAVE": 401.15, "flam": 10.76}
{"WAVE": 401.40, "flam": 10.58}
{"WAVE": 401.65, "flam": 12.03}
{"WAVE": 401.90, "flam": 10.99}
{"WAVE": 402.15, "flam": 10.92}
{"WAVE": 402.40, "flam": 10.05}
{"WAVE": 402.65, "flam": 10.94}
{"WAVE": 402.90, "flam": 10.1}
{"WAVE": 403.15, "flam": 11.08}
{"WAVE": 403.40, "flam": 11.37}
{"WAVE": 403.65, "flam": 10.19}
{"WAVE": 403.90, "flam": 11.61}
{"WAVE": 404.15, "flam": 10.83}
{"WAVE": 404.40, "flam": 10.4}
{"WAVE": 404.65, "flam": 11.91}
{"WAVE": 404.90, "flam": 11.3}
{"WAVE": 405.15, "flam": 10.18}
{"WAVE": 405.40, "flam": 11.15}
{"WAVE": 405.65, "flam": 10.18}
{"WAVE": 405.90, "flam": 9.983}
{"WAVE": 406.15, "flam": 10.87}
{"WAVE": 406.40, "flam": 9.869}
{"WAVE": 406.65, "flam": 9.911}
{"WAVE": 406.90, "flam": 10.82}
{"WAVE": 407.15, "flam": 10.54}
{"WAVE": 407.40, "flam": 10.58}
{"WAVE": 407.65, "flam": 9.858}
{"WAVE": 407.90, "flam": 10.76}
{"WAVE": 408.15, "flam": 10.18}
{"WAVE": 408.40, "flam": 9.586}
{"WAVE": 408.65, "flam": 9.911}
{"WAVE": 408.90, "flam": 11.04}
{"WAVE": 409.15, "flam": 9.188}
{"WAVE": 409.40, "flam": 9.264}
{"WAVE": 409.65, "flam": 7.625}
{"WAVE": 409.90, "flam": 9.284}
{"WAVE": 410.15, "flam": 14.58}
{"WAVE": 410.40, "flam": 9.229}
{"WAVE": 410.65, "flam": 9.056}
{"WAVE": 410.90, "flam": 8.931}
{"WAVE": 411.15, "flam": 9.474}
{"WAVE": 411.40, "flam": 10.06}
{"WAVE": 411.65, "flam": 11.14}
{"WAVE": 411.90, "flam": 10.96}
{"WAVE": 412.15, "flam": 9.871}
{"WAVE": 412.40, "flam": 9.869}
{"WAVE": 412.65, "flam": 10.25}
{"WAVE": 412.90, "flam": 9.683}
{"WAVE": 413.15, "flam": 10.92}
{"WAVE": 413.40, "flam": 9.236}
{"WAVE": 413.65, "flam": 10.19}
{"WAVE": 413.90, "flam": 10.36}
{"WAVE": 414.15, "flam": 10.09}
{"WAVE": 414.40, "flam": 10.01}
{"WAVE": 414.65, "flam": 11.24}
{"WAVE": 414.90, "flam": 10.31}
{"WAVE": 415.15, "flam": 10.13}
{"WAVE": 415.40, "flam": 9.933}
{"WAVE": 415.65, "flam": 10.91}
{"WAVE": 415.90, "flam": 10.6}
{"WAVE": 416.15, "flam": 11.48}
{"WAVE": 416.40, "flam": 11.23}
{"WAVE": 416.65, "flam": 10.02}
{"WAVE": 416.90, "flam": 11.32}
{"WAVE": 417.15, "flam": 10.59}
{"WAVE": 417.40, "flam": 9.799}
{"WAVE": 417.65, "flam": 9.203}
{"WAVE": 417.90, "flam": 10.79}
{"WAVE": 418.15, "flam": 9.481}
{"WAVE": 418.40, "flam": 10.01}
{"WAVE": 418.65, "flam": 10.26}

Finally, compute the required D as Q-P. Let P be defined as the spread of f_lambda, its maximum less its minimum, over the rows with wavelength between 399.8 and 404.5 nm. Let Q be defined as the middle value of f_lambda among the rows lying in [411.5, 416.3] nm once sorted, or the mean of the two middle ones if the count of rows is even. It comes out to 8.3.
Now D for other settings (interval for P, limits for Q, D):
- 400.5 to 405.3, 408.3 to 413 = 7.7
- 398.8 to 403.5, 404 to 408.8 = 7.5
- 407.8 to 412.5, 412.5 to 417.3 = 3.4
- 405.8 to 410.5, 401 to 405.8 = 4.0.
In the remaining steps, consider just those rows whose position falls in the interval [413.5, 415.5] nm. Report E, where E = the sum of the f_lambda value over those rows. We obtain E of 82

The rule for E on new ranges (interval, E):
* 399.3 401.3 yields 87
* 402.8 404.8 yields 87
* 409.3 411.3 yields 77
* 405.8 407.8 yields 82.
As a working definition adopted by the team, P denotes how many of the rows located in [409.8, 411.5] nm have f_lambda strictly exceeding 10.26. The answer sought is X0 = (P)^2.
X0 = 1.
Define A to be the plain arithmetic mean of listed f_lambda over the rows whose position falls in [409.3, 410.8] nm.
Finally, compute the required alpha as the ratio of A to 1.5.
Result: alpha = 6.6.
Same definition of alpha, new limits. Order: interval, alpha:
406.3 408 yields 6.9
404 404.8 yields 7.4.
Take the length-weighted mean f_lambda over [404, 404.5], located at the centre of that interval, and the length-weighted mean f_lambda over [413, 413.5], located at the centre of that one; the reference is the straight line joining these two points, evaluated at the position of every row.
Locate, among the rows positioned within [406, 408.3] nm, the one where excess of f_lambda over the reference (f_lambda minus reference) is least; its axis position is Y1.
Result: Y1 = 406.40 nm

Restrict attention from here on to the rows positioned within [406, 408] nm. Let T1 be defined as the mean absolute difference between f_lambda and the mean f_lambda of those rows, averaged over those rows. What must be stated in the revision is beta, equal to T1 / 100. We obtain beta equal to 0.0039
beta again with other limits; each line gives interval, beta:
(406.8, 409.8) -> 0.0071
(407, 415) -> 0.0073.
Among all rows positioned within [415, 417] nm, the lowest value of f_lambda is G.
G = 9.933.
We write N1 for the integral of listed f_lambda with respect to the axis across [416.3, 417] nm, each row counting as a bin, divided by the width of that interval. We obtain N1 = 10.8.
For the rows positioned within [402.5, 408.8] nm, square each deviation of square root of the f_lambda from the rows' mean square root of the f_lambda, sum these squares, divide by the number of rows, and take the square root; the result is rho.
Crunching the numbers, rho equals 0.092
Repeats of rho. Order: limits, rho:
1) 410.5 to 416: 0.099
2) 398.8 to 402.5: 0.110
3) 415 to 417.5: 0.090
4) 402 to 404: 0.086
